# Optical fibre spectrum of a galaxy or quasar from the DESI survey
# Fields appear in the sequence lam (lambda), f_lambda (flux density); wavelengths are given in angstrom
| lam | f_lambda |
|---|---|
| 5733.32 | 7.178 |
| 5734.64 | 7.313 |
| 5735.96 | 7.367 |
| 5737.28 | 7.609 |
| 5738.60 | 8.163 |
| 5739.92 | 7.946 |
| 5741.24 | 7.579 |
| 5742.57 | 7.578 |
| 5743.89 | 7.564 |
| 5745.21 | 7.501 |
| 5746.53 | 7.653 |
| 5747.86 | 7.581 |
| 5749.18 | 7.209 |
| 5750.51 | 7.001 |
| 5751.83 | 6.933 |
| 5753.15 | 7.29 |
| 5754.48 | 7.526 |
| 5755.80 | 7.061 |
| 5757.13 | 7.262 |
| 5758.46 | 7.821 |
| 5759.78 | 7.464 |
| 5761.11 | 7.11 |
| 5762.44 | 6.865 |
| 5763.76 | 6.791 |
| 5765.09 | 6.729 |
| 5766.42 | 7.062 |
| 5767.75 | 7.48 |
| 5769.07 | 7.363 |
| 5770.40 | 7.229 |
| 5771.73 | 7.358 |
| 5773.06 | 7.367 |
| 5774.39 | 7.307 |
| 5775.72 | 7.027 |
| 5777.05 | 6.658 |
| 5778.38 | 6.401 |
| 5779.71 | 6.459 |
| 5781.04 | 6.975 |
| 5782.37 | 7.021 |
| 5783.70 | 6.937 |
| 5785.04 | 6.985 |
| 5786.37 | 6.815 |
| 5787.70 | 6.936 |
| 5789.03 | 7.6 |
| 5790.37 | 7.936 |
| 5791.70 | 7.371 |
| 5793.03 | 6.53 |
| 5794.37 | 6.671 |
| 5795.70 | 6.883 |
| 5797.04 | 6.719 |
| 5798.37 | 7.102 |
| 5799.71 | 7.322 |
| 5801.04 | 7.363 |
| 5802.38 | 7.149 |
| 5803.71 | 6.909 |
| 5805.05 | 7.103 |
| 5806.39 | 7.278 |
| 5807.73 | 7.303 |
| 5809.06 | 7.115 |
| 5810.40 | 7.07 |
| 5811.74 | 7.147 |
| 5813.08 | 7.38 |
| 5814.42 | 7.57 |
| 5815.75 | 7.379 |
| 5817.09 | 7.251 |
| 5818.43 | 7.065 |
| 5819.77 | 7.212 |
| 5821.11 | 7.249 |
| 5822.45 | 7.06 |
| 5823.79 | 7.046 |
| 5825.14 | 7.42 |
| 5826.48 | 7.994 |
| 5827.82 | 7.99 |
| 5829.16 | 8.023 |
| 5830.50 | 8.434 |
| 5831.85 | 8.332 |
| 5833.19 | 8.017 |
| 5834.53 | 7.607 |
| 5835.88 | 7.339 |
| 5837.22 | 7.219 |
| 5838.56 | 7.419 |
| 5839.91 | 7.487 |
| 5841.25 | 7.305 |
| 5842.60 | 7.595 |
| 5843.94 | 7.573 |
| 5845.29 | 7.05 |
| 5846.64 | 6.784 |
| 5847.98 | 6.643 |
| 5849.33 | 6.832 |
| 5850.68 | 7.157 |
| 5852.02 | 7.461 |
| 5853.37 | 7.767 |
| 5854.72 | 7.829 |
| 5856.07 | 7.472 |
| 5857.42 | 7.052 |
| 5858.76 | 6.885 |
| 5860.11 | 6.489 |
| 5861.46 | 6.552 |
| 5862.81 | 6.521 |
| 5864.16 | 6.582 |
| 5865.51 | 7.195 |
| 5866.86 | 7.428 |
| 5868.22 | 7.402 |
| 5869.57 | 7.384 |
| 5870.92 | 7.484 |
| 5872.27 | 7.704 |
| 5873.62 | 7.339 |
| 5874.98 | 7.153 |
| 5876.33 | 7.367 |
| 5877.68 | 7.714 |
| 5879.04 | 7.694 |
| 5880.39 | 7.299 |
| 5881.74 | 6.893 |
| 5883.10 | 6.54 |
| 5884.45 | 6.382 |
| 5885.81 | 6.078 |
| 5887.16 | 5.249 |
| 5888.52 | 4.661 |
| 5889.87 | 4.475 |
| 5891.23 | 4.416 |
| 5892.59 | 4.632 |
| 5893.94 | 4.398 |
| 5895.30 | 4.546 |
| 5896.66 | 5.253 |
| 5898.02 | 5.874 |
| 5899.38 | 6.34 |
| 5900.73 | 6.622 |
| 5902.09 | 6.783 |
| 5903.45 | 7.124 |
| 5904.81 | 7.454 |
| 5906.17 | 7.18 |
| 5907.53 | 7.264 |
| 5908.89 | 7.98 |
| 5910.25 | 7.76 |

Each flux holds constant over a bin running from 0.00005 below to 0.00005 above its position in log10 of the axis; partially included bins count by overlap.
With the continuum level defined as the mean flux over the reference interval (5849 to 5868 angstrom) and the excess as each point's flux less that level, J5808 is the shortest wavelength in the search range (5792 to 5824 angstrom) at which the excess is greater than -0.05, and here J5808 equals 5798.37 angstrom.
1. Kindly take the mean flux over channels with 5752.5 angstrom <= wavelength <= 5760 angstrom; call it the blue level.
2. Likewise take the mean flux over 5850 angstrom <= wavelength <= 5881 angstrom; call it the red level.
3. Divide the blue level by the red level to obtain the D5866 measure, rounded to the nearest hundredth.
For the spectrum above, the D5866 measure 1.02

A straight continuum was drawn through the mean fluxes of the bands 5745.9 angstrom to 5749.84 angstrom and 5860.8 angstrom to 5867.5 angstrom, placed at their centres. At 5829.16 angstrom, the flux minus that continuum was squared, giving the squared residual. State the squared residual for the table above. 1.0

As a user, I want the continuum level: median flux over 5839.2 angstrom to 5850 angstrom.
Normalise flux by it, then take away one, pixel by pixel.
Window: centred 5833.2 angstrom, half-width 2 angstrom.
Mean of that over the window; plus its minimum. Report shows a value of 0.17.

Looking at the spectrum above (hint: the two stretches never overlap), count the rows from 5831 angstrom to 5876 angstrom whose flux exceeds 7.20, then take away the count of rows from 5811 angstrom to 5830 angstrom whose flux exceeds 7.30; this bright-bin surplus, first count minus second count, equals 13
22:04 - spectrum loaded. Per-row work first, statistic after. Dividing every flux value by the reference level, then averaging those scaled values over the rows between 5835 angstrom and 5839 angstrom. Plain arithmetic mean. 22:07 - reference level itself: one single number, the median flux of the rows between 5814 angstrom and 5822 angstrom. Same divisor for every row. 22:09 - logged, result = 1.01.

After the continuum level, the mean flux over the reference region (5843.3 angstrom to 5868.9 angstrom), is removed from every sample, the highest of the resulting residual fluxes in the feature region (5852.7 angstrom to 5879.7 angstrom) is 0.74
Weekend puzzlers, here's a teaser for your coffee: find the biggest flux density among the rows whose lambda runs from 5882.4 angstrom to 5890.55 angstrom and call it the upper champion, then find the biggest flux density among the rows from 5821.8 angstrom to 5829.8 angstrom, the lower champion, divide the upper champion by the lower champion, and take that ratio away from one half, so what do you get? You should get -0.32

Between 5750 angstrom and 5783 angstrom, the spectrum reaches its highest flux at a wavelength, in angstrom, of 5758.46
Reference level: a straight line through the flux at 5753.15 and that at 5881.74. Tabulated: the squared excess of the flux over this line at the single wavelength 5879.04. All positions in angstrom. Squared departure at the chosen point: 0.6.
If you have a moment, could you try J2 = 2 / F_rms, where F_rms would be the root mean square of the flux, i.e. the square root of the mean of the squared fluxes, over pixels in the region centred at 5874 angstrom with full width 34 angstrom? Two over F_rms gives 0.293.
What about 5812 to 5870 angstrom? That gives 0.272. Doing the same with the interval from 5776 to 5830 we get 0.279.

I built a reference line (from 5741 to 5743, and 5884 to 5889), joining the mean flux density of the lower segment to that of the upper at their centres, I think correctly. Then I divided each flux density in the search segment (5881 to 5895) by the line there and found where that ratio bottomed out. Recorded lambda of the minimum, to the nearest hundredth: 5891.23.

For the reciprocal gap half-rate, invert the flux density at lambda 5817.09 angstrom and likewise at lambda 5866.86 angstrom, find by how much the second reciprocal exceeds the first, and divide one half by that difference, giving -152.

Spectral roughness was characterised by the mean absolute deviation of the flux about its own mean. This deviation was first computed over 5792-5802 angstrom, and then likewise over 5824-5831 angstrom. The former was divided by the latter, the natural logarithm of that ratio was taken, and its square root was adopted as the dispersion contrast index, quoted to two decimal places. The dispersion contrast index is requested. 0.47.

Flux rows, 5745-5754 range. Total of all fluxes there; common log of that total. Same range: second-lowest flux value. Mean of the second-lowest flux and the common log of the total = 4.35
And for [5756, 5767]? 4.27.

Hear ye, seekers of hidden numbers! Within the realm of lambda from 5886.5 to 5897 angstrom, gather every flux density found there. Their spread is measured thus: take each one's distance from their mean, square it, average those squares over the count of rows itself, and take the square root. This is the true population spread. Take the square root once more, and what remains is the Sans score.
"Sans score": 0.57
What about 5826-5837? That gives 0.58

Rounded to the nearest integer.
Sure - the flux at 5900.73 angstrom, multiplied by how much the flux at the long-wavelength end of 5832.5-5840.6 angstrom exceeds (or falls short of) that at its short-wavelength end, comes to -4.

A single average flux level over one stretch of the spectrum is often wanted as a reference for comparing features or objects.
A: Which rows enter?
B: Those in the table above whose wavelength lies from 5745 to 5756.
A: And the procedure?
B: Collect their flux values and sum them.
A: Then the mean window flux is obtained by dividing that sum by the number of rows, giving 7.31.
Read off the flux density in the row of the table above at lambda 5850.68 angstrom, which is 7.157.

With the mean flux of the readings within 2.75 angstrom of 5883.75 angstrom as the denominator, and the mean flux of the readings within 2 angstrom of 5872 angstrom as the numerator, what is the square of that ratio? 1.35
